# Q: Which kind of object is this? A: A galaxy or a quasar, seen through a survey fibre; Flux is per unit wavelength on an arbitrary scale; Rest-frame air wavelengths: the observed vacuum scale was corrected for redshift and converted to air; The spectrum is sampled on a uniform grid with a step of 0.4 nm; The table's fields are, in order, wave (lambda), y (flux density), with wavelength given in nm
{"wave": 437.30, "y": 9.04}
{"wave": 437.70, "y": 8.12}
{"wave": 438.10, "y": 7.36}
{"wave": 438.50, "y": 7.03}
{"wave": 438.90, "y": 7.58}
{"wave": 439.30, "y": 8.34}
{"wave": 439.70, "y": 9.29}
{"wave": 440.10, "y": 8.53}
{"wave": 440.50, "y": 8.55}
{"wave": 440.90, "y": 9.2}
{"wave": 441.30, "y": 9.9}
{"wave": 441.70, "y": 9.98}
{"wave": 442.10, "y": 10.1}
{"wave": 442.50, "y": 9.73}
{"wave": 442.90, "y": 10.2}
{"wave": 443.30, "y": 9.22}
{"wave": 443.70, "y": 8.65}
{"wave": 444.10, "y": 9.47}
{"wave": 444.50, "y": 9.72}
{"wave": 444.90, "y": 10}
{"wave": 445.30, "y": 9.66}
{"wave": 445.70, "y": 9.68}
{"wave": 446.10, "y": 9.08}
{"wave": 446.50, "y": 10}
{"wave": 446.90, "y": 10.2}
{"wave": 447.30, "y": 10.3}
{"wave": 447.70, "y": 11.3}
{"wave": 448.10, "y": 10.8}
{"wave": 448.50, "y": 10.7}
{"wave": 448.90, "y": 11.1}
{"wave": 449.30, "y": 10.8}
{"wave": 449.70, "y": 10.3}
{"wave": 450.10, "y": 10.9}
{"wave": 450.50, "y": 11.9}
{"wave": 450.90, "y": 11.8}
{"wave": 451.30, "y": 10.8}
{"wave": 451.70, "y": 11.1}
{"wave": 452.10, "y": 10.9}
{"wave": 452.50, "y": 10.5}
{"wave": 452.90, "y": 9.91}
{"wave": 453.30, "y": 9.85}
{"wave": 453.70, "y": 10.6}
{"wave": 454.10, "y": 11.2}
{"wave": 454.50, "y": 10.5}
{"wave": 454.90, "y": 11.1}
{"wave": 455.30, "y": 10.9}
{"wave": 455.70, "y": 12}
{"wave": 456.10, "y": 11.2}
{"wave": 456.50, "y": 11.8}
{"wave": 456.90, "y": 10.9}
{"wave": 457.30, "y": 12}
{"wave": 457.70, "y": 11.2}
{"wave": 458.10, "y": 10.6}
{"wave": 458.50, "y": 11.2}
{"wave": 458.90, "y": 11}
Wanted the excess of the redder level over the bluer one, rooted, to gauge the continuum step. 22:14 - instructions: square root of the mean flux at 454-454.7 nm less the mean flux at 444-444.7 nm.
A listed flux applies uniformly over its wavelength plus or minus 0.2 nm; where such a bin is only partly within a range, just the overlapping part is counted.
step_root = 1.1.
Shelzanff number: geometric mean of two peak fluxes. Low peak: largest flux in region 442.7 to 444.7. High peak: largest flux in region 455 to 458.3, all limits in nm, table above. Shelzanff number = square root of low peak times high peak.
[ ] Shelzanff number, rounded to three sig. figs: 11.1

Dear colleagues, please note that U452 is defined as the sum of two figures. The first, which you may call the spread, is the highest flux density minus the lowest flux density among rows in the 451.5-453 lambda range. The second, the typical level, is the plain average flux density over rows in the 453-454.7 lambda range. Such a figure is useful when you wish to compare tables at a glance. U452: 11.7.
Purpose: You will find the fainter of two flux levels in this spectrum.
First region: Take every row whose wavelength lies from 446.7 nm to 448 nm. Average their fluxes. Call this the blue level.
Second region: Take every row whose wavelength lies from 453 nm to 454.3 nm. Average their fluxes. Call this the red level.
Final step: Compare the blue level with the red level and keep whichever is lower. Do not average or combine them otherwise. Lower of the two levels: 10.5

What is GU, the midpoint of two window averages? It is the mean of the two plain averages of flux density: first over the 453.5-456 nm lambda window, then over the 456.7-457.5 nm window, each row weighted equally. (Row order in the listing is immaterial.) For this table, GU 11.25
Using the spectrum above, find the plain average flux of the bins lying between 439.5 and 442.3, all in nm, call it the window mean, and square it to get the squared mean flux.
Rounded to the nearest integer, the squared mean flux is 88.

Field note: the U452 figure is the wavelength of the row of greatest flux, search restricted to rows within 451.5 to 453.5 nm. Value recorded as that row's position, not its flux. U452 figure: 451.70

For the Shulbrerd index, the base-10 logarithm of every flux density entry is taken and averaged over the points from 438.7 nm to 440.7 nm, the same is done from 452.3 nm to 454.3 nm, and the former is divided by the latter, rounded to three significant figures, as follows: 0.911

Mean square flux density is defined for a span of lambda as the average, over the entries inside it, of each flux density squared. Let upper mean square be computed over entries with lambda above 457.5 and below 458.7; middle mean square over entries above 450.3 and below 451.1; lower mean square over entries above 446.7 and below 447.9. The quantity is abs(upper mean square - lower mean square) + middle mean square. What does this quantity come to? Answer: 149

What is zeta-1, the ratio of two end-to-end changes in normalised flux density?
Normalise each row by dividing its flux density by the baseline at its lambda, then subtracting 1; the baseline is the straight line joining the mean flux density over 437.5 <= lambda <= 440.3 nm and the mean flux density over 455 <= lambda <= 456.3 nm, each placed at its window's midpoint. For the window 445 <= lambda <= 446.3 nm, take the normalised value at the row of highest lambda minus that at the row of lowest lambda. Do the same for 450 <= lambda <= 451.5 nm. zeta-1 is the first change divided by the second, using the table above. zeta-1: 2.3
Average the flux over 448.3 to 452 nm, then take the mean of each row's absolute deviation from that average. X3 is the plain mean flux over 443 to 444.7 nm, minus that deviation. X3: 8.9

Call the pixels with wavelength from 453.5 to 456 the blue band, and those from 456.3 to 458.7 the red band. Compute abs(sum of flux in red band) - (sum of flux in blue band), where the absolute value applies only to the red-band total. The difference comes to 1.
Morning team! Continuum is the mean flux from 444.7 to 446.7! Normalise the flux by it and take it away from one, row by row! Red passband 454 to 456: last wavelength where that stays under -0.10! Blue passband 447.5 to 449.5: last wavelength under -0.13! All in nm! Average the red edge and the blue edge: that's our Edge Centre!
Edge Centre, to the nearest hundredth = 452.30 nm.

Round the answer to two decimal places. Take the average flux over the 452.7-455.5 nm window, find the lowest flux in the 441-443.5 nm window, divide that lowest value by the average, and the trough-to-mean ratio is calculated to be 0.87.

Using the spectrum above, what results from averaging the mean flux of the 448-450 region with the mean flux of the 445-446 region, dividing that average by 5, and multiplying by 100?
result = 204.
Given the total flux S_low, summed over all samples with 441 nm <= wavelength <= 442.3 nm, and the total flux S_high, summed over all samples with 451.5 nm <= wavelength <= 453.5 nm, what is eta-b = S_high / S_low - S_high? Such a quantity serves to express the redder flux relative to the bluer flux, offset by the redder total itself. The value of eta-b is -51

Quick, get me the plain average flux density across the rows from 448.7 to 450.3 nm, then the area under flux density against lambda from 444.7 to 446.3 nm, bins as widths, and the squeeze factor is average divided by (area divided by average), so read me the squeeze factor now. 7.55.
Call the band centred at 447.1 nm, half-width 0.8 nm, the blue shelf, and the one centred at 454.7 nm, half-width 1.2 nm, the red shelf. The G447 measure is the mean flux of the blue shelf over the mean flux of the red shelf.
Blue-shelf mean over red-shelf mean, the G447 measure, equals 0.95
